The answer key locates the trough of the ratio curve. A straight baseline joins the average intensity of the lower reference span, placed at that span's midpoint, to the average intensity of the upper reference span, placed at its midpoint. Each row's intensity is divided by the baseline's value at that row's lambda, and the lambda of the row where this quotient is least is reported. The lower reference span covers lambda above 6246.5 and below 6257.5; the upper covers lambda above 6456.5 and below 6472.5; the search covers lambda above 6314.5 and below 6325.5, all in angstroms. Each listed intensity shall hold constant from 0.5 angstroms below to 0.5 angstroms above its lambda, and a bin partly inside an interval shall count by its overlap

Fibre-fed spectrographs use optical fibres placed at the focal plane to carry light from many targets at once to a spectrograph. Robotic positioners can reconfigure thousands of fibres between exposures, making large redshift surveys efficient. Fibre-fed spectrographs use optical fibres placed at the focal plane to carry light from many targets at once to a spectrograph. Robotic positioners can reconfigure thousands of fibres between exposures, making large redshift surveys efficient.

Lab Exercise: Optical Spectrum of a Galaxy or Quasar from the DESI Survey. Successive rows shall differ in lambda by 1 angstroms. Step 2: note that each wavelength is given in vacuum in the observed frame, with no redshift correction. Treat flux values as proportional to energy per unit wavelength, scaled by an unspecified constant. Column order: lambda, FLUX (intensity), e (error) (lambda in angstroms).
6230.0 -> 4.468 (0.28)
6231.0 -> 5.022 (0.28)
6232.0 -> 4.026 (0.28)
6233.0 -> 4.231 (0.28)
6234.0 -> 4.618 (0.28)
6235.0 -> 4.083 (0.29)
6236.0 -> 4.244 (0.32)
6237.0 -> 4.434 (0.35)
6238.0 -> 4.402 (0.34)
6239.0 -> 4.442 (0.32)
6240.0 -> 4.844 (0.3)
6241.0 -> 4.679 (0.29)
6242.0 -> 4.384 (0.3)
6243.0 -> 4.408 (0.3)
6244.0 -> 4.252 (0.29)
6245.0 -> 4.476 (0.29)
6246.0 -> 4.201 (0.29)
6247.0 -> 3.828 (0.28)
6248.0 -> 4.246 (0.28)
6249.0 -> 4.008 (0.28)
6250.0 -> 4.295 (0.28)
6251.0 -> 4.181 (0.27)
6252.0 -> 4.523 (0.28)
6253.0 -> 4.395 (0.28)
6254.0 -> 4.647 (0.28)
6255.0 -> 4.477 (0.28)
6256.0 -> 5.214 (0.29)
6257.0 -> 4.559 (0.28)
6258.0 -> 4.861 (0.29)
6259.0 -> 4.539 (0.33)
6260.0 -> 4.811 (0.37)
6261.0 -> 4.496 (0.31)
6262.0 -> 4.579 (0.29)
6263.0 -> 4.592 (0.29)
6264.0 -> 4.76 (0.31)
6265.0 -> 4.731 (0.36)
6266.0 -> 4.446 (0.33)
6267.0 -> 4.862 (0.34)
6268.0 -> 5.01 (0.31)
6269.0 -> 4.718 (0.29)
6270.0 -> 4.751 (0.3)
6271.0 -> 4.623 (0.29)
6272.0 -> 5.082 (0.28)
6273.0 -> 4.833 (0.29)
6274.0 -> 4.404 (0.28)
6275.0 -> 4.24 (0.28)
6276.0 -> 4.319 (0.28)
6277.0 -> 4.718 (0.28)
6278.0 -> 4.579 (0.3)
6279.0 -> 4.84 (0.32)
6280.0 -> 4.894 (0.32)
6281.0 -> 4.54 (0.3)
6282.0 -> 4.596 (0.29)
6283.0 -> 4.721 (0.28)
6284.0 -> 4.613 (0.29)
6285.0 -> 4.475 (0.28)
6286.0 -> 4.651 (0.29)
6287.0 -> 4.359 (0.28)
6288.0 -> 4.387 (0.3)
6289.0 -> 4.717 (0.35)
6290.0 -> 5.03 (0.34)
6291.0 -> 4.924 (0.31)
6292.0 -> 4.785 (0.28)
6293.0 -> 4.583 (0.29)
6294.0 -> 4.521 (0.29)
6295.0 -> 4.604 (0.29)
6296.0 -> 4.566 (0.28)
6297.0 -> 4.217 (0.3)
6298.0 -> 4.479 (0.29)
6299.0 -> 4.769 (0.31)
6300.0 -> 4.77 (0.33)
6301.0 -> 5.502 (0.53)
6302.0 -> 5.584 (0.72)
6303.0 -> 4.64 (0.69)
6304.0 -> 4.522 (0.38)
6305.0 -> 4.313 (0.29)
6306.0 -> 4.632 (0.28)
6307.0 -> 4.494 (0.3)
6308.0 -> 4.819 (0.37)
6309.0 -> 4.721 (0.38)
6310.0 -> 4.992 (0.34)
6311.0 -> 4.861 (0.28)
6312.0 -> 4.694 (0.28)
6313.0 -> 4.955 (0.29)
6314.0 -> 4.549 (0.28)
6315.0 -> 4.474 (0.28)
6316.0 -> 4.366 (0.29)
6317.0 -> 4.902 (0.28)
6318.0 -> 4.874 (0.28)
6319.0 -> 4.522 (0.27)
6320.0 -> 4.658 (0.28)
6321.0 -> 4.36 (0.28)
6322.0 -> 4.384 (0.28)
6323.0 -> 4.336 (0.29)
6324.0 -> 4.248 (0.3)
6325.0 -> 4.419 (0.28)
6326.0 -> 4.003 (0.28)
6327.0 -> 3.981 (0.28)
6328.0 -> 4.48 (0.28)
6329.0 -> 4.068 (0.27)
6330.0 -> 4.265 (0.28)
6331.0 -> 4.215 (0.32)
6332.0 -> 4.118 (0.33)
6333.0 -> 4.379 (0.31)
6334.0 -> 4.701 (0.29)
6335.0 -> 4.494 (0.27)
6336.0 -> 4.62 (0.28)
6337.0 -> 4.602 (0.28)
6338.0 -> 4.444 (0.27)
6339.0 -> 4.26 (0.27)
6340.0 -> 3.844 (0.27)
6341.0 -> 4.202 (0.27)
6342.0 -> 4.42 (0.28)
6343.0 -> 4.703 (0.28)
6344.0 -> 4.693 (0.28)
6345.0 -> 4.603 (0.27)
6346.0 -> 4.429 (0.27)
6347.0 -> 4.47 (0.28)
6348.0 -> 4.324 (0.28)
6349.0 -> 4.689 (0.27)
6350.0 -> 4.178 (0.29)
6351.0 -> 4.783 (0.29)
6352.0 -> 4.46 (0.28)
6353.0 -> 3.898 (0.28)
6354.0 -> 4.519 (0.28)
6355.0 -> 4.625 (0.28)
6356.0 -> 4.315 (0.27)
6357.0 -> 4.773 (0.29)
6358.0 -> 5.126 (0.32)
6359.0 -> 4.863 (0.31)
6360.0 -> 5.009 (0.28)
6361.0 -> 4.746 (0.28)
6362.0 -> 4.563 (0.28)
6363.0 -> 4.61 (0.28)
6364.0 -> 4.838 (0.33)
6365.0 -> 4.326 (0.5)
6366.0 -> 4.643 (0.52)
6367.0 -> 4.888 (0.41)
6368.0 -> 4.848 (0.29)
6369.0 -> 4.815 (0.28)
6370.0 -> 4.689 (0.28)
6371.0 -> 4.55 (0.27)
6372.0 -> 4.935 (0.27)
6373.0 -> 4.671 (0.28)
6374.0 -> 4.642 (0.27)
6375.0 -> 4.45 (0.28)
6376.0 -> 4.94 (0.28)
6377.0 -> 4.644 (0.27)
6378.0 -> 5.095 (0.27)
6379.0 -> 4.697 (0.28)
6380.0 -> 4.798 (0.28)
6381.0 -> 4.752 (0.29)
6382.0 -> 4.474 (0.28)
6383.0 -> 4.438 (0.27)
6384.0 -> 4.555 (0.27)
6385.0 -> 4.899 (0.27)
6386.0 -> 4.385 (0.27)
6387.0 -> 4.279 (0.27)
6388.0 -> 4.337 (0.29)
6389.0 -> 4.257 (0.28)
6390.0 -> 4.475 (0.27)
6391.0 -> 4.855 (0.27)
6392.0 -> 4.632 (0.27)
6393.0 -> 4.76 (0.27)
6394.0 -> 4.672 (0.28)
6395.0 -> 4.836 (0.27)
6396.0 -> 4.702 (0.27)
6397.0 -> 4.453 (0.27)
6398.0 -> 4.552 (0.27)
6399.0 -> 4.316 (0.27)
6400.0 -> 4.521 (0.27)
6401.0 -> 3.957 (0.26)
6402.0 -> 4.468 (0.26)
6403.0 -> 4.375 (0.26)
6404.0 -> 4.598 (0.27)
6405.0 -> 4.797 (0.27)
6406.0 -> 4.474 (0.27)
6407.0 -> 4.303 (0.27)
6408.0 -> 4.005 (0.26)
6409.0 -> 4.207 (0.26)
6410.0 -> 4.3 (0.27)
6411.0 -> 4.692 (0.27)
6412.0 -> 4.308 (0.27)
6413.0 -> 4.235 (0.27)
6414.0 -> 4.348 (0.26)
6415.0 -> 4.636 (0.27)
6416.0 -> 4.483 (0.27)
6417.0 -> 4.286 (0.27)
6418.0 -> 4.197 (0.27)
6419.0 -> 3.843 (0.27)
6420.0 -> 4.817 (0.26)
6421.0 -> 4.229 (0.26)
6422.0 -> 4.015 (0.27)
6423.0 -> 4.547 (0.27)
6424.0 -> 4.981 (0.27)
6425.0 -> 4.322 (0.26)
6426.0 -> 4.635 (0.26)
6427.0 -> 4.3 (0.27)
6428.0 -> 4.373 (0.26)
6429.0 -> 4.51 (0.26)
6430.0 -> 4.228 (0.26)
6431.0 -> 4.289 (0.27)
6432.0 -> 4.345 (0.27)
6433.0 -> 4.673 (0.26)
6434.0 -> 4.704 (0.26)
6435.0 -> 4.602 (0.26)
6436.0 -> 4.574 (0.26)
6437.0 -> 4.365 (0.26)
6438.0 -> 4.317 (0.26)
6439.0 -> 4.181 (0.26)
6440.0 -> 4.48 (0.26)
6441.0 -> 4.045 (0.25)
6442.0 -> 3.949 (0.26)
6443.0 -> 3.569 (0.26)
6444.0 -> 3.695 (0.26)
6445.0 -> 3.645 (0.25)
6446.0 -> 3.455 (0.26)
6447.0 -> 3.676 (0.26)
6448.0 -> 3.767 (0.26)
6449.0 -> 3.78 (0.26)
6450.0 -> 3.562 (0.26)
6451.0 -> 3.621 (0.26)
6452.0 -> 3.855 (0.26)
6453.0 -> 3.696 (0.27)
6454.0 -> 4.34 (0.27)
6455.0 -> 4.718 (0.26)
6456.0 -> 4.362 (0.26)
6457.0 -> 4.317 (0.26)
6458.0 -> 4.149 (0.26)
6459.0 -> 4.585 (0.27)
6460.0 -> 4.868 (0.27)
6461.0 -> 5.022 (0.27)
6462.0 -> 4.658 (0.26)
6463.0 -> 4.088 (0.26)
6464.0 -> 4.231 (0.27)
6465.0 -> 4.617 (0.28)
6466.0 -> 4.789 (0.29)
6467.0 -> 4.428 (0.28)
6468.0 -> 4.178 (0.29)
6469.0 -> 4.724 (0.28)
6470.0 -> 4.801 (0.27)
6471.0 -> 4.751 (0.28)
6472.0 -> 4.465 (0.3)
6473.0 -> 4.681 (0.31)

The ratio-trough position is 6324.0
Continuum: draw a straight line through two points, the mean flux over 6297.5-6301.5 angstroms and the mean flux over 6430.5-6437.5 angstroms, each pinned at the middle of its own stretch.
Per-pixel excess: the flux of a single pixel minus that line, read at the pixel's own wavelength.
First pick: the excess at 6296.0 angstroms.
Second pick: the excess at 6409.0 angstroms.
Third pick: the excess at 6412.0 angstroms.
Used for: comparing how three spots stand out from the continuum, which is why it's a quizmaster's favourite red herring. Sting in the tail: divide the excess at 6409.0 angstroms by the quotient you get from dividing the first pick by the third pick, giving -0.30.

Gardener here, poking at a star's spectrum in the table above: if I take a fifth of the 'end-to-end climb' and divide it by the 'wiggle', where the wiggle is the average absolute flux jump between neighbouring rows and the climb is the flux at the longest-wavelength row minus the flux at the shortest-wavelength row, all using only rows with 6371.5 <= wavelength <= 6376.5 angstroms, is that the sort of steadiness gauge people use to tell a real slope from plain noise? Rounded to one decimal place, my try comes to 0.0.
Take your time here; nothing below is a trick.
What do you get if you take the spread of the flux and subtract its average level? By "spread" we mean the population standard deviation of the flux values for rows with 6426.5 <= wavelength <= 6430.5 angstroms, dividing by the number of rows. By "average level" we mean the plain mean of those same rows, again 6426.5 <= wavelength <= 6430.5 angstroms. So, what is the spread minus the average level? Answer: -4.25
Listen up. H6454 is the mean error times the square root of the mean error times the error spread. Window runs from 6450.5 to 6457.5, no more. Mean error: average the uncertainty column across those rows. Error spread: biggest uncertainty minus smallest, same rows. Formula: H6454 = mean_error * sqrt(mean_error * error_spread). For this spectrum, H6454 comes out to 0.013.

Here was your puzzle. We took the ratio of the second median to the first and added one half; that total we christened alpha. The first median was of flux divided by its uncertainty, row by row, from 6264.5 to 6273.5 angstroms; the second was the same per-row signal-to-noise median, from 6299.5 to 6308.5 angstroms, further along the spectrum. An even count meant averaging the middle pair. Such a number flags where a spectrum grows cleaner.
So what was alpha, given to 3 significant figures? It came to 1.32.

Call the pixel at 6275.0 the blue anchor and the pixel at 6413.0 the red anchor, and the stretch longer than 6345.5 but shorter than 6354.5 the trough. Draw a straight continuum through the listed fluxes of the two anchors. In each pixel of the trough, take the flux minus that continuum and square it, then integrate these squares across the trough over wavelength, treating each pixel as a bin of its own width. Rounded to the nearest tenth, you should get 0.8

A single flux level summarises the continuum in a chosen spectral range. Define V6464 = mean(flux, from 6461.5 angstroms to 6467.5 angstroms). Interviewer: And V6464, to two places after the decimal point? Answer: 4.47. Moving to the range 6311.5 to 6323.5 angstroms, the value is 4.59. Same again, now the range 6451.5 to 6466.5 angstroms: 4.42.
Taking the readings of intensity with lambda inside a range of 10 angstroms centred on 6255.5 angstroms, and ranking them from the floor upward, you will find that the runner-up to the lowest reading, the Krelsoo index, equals 4.395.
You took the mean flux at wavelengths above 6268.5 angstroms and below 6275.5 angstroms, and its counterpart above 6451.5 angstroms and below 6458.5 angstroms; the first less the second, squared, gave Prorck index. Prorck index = 0.21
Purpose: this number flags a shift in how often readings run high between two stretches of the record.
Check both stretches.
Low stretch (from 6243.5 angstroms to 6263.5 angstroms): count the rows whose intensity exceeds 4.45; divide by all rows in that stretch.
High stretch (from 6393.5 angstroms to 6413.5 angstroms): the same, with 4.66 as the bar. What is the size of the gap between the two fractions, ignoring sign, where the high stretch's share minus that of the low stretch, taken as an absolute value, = 0.35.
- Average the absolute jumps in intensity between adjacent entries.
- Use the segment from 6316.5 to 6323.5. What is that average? 0.15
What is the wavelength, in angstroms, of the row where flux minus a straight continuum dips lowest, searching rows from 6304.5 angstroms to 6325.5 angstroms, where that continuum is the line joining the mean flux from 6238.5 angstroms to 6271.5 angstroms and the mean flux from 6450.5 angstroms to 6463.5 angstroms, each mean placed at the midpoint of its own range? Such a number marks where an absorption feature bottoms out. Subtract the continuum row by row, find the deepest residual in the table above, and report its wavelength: 6324.0 angstroms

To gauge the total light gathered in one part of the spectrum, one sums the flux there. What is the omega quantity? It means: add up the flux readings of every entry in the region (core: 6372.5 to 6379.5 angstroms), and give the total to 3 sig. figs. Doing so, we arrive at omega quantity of 33.1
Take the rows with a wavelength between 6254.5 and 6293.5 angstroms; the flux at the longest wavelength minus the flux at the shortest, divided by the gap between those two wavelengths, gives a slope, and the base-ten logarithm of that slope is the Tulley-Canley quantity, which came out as -2.6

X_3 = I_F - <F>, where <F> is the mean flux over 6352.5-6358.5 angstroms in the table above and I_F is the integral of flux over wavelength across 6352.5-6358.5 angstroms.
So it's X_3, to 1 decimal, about 22.7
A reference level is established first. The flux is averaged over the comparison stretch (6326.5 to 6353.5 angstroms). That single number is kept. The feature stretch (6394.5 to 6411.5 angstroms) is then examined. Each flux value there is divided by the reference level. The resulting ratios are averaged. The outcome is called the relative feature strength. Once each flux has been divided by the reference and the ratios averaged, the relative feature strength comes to 1.01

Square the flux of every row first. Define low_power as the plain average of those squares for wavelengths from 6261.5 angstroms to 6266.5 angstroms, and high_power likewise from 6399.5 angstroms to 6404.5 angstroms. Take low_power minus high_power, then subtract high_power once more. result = -17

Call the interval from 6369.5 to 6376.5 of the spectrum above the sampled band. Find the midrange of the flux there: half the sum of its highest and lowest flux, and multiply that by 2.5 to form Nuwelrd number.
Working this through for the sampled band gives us 11.7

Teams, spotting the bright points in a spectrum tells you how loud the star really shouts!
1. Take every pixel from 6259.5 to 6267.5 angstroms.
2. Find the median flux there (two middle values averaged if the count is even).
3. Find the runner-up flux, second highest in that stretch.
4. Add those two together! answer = 9.5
